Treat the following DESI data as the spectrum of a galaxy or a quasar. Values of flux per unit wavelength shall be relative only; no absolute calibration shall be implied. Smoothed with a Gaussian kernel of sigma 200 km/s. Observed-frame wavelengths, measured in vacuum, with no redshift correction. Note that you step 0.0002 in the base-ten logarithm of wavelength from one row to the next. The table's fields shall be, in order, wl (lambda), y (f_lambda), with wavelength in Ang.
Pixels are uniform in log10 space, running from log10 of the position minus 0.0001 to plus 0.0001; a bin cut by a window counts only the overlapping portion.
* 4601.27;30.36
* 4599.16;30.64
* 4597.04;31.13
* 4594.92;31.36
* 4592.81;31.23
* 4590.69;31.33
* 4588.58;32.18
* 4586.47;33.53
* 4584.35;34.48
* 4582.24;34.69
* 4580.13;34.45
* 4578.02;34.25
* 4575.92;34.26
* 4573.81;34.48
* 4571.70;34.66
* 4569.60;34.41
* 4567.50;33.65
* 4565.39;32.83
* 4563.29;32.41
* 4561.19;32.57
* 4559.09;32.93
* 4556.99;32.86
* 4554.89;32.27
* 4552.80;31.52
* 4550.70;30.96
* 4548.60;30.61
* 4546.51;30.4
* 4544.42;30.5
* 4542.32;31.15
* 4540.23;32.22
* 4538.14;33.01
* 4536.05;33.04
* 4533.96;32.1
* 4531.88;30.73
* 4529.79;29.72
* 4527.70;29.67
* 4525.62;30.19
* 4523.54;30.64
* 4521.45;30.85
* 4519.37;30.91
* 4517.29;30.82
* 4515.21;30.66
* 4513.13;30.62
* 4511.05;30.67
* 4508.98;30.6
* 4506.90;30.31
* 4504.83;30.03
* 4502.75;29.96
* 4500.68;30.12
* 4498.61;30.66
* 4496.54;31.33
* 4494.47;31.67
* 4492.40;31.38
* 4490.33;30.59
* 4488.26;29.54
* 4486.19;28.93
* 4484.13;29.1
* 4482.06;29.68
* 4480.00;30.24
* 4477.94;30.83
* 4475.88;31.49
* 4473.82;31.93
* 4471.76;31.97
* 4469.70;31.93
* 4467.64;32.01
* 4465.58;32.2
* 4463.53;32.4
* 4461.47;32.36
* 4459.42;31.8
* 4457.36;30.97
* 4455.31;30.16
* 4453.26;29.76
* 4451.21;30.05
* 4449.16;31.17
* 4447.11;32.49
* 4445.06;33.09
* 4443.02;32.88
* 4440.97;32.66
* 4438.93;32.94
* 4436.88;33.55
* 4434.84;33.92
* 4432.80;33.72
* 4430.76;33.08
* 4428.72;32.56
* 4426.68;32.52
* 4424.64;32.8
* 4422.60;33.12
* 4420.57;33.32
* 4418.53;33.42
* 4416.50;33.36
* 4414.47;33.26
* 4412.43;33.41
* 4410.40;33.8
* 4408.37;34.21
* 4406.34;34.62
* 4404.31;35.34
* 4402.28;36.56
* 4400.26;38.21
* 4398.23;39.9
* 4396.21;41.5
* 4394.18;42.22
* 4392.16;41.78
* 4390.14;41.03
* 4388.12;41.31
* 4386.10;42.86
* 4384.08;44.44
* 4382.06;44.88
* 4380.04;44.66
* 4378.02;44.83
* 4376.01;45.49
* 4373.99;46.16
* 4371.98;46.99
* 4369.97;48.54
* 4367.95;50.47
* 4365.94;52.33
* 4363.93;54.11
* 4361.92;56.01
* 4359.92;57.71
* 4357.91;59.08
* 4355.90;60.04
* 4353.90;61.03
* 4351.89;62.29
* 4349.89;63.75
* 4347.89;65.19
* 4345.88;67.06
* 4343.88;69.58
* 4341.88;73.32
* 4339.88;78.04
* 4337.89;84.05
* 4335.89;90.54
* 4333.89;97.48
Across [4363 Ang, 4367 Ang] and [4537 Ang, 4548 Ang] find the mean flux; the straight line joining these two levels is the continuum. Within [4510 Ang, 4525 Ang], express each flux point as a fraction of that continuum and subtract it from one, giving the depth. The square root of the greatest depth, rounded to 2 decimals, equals 0.36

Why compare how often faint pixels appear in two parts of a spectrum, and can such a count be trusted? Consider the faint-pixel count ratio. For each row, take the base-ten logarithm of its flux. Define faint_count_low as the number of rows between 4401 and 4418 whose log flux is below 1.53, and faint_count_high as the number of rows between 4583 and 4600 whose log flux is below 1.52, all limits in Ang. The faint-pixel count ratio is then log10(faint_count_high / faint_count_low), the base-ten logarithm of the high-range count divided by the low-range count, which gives 0.18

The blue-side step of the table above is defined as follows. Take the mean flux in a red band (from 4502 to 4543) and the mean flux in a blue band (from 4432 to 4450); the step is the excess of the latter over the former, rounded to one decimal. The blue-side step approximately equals 2.0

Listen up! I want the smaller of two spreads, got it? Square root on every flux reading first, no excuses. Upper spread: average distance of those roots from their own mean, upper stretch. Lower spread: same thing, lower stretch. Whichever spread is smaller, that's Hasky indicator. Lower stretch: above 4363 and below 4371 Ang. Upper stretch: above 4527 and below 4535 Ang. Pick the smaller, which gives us 0.078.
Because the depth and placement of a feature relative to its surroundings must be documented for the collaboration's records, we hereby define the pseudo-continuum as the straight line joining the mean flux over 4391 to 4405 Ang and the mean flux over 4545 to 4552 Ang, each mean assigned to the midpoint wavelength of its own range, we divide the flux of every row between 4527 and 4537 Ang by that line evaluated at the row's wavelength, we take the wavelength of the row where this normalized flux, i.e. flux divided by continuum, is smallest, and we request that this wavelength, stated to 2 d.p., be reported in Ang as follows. 4527.70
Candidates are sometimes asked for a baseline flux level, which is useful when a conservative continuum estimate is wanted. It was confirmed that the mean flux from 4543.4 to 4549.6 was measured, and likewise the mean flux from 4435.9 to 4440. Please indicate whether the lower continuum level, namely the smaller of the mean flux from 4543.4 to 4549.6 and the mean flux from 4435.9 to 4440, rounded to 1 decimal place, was 30.5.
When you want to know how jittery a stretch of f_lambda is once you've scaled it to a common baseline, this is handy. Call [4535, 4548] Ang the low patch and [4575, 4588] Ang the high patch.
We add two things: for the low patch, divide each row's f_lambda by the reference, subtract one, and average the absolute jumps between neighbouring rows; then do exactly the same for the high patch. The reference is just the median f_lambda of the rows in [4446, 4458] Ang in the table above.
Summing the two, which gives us 0.03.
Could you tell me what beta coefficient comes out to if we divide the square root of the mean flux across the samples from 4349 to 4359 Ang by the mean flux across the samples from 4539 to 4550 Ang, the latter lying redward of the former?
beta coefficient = 0.25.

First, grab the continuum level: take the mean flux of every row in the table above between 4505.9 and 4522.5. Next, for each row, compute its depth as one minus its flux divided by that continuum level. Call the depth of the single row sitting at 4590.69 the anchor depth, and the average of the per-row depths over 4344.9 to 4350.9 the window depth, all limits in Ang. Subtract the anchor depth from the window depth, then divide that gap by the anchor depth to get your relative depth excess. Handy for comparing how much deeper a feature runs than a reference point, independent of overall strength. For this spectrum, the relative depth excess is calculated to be 52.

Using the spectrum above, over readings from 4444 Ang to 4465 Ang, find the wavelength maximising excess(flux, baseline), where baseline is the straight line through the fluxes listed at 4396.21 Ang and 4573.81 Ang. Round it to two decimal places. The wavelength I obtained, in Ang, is 4463.53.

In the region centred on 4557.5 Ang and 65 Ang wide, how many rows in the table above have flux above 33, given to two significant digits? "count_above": 12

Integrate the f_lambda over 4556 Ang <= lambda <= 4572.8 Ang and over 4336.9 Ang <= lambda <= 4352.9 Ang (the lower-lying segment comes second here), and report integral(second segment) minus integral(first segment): 567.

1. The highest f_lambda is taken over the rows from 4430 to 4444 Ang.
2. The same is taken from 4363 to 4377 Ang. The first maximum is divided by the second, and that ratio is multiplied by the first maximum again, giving 21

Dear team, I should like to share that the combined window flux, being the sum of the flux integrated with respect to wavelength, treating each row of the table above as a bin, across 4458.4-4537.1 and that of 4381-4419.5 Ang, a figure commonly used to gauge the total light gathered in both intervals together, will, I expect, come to 3902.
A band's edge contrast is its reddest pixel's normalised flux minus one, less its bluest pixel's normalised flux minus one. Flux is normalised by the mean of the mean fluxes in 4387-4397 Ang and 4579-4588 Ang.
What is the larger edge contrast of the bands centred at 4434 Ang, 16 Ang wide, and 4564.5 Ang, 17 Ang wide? 0.05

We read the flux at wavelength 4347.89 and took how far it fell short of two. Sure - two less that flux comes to -63.2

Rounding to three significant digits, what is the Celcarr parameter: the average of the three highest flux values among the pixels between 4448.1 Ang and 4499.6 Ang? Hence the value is 32.3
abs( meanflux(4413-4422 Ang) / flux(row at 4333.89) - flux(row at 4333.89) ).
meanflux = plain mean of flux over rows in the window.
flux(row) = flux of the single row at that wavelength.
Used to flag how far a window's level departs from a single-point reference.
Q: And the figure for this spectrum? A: 97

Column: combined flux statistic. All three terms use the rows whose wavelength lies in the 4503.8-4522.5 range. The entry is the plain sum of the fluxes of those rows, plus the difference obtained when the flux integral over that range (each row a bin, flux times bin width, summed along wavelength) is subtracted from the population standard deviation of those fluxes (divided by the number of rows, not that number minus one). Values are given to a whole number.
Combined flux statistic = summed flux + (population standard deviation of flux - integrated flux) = -297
